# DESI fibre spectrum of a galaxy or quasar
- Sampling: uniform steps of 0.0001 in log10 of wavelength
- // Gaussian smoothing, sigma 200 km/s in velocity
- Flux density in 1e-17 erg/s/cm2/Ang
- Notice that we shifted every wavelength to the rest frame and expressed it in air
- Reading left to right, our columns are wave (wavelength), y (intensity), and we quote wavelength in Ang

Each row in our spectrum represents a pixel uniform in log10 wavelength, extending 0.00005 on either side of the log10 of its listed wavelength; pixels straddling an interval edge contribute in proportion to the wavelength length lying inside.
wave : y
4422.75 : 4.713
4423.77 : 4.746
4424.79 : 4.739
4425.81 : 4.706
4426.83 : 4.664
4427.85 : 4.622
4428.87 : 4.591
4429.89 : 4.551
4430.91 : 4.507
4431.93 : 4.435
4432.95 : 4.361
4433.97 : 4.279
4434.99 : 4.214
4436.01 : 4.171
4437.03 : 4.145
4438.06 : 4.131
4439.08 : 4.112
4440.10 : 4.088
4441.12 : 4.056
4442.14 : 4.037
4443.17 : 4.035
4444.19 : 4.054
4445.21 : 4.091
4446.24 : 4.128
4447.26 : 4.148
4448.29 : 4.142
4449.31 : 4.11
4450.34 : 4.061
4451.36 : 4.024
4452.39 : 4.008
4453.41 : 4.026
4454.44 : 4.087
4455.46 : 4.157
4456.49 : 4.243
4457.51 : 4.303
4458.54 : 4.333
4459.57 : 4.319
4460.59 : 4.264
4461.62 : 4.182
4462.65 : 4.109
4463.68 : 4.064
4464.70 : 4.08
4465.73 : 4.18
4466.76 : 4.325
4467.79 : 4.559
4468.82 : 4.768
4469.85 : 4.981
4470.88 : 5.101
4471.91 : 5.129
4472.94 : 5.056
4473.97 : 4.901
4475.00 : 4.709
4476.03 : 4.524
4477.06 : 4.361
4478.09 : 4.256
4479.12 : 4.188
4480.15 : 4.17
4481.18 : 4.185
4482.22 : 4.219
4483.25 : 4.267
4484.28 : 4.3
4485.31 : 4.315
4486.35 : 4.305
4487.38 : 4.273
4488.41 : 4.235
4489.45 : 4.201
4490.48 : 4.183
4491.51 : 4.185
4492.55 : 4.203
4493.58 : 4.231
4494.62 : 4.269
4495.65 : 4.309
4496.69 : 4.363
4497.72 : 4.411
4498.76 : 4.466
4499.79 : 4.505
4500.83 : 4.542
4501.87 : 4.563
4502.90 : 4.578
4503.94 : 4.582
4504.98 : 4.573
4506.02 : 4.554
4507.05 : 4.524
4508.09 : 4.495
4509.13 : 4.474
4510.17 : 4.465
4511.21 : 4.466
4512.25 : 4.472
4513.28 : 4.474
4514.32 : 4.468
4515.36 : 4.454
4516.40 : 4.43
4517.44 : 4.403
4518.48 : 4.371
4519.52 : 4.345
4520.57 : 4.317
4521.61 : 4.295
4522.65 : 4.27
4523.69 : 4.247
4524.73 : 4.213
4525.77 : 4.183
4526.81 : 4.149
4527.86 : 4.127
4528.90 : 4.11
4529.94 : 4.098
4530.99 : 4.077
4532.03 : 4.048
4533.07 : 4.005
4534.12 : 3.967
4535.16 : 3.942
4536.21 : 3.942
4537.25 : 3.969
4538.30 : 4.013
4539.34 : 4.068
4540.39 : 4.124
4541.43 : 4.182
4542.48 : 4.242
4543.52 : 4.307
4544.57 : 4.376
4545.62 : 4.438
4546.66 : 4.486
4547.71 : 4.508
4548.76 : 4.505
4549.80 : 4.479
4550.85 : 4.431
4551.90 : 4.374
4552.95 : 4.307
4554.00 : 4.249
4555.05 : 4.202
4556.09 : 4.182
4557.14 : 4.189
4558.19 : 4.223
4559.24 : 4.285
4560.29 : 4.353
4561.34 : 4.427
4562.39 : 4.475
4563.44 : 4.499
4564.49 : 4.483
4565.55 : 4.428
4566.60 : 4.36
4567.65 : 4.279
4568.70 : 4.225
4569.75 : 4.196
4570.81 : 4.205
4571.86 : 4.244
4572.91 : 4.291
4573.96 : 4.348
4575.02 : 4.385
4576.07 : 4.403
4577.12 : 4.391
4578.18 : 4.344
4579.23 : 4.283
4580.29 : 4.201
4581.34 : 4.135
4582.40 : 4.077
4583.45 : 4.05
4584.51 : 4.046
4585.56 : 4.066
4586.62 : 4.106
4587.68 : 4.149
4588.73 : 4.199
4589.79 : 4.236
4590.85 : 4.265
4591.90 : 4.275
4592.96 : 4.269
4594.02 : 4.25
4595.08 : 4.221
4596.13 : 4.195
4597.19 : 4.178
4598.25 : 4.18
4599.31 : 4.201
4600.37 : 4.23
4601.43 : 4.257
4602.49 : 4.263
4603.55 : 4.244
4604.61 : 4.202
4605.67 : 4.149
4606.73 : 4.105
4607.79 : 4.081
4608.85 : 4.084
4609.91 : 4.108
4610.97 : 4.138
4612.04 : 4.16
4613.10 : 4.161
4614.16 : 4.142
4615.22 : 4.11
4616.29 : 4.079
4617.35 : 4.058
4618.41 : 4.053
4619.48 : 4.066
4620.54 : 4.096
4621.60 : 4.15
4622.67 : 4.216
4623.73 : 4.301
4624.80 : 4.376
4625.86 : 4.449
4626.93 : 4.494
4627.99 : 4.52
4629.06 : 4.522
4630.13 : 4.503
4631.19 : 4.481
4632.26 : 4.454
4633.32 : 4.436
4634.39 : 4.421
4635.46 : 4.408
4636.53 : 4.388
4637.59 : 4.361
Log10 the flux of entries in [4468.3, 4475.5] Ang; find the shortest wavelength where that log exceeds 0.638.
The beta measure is 4468.82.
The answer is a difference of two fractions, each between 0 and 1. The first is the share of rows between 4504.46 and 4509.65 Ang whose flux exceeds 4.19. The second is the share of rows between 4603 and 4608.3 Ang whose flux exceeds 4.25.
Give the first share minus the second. 1.00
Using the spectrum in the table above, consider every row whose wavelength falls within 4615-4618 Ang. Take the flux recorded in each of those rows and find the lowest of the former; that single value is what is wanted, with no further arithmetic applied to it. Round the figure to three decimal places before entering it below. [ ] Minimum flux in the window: 4.058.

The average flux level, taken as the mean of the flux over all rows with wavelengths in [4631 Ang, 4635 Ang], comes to 4.4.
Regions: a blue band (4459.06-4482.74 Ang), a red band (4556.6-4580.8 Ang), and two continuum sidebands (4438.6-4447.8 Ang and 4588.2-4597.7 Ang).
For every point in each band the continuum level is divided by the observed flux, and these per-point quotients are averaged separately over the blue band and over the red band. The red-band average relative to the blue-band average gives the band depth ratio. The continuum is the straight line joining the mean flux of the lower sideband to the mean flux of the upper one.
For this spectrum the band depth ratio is 1.05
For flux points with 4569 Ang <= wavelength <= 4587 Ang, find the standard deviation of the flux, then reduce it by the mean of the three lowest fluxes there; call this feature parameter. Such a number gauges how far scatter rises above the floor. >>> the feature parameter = -3.93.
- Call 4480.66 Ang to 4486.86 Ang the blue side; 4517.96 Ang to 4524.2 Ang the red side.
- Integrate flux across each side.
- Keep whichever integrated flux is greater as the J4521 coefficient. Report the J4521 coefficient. 26.9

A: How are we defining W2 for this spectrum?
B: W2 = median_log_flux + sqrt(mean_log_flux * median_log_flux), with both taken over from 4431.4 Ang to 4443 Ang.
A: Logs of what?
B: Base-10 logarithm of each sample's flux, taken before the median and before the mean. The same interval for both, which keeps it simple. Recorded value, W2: 1.24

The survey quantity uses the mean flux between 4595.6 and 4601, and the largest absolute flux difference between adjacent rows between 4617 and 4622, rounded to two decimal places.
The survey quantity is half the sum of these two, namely 2.13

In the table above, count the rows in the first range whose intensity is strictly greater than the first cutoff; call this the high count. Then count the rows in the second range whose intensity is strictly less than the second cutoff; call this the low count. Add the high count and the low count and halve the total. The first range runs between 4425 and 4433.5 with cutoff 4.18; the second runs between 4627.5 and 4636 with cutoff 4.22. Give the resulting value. 4.0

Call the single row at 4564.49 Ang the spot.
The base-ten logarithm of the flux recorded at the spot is 0.652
